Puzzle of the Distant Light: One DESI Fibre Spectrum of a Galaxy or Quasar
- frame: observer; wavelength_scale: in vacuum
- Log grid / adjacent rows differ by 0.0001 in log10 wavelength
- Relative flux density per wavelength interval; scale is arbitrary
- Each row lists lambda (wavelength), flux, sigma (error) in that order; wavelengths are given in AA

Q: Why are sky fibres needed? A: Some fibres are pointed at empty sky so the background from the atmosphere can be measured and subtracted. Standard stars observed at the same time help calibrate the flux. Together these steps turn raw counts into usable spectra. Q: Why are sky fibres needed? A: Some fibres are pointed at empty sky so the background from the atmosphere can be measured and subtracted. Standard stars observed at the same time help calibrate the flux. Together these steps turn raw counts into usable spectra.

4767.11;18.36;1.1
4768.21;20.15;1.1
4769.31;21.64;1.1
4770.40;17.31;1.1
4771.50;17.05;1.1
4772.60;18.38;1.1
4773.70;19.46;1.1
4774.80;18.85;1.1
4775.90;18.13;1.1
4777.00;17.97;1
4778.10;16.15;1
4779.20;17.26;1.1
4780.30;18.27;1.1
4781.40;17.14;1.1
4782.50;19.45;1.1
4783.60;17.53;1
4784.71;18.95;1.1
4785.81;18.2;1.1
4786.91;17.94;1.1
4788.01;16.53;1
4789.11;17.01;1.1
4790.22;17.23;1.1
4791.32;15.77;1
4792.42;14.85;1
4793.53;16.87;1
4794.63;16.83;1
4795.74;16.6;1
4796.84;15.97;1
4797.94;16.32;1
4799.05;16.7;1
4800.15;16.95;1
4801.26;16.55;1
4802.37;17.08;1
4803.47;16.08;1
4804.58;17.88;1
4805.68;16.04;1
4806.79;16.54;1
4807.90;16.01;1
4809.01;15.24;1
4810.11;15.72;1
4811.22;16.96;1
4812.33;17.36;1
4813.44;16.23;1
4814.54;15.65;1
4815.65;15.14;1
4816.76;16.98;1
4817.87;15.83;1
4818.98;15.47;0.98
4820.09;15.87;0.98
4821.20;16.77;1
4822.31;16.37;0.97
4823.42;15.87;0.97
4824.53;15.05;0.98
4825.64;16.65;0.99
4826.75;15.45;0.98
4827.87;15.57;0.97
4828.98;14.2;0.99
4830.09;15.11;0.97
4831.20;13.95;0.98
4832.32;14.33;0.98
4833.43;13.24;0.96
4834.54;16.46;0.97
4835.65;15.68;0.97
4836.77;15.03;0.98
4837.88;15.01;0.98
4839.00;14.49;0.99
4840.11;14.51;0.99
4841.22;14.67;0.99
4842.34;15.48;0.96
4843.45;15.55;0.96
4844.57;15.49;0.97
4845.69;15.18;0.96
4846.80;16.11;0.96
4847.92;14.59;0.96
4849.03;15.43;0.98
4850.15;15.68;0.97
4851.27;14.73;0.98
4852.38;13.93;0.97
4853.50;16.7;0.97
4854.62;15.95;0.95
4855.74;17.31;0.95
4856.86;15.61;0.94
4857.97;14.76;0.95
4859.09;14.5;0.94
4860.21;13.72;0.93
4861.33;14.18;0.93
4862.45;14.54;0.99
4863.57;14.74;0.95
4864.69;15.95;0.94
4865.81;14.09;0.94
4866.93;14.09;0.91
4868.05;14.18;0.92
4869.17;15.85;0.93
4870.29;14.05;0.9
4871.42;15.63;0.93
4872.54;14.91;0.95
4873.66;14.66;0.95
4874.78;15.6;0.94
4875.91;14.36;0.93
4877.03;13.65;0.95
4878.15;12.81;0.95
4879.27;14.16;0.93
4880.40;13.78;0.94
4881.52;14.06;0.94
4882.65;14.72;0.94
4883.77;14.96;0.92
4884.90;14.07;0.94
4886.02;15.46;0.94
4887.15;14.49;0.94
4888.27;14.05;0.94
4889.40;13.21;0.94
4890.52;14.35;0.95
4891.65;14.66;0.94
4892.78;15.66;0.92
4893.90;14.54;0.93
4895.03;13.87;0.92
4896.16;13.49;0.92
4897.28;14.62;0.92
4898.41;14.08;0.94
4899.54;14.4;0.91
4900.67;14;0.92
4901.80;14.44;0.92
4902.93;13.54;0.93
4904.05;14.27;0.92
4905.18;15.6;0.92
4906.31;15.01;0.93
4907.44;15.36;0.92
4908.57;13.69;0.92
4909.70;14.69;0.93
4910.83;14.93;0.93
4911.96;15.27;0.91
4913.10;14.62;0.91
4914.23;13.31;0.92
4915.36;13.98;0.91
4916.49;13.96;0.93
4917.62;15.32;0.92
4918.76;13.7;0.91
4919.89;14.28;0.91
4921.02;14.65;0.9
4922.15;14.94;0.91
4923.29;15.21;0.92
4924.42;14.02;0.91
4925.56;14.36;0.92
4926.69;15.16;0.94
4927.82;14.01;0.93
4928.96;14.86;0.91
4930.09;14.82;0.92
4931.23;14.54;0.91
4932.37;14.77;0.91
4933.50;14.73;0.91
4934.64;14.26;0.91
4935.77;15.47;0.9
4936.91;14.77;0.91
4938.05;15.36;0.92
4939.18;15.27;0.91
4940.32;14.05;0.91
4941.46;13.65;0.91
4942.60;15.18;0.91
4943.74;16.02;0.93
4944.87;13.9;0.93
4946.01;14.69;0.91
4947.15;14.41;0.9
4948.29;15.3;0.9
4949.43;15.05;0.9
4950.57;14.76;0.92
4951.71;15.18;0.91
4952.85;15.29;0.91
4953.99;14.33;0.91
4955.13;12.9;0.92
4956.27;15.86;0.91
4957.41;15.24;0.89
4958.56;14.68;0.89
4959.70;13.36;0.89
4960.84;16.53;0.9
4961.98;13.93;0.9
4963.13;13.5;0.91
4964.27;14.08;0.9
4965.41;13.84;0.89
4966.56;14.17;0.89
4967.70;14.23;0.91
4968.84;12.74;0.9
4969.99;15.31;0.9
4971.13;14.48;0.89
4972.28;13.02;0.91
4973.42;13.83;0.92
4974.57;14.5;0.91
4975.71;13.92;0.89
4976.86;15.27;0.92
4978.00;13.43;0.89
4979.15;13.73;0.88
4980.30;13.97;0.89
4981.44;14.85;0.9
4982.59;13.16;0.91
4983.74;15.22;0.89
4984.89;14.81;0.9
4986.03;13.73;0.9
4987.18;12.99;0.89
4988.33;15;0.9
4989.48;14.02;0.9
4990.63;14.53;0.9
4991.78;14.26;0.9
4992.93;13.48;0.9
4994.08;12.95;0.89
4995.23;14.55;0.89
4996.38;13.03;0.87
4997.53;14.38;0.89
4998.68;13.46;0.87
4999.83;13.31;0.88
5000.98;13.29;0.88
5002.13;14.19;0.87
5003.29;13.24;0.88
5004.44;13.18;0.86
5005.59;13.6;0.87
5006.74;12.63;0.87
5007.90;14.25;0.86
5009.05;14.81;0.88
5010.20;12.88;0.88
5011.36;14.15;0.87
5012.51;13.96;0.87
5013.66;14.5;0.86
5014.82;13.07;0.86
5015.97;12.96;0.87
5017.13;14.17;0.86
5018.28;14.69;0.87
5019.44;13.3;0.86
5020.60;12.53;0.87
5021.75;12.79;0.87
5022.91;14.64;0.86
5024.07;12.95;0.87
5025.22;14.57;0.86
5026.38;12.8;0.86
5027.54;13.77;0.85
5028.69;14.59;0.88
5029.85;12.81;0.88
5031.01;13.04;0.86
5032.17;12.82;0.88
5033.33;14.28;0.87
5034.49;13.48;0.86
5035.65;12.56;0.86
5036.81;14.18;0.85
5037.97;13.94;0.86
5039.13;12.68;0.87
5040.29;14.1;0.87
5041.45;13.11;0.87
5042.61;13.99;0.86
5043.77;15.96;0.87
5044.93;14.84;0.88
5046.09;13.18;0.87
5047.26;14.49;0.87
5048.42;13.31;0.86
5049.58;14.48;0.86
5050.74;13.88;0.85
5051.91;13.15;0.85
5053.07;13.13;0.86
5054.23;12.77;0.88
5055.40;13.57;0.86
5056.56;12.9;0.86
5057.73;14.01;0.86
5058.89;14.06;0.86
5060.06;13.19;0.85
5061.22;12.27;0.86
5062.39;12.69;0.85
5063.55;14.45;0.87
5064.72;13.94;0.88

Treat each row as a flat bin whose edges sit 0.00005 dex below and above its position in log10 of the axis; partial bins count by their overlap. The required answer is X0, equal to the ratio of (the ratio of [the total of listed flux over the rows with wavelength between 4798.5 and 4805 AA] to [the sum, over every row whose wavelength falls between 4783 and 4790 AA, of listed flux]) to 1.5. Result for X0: 0.64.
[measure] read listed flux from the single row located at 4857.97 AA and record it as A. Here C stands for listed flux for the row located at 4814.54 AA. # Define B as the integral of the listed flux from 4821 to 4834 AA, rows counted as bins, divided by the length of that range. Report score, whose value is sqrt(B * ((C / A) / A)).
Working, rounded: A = 14.76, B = 15.2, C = 15.65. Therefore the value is 1.04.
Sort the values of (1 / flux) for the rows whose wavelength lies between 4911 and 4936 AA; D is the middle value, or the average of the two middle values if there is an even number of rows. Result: 0.068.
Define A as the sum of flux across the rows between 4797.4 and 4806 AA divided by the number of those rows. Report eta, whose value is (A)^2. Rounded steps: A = 16.7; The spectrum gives 279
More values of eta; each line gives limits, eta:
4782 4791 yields 319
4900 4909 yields 210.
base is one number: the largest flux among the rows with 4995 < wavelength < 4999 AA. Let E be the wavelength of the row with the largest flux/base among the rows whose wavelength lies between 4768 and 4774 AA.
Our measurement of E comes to 4769.31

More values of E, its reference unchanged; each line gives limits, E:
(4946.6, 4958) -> 4956.27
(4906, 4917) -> 4907.44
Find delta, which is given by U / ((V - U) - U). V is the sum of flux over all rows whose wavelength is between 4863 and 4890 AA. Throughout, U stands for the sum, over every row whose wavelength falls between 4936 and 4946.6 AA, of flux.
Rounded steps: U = 133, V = 348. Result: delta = 1.6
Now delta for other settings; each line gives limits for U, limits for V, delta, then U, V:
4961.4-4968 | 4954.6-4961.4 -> -1.1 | 84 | 89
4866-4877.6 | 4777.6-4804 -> 1.3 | 147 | 408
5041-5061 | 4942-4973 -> -3.1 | 234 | 392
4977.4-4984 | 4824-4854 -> 0.4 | 84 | 408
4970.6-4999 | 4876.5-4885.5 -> -0.6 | 351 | 112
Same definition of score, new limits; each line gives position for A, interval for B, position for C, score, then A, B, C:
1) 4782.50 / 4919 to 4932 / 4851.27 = 0.75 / 19.45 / 14.6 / 14.73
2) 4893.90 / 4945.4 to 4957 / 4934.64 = 1.00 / 14.54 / 14.8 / 14.26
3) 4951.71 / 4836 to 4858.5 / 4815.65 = 1.00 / 15.18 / 15.3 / 15.14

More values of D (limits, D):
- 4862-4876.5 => 0.068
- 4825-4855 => 0.066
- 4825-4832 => 0.065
